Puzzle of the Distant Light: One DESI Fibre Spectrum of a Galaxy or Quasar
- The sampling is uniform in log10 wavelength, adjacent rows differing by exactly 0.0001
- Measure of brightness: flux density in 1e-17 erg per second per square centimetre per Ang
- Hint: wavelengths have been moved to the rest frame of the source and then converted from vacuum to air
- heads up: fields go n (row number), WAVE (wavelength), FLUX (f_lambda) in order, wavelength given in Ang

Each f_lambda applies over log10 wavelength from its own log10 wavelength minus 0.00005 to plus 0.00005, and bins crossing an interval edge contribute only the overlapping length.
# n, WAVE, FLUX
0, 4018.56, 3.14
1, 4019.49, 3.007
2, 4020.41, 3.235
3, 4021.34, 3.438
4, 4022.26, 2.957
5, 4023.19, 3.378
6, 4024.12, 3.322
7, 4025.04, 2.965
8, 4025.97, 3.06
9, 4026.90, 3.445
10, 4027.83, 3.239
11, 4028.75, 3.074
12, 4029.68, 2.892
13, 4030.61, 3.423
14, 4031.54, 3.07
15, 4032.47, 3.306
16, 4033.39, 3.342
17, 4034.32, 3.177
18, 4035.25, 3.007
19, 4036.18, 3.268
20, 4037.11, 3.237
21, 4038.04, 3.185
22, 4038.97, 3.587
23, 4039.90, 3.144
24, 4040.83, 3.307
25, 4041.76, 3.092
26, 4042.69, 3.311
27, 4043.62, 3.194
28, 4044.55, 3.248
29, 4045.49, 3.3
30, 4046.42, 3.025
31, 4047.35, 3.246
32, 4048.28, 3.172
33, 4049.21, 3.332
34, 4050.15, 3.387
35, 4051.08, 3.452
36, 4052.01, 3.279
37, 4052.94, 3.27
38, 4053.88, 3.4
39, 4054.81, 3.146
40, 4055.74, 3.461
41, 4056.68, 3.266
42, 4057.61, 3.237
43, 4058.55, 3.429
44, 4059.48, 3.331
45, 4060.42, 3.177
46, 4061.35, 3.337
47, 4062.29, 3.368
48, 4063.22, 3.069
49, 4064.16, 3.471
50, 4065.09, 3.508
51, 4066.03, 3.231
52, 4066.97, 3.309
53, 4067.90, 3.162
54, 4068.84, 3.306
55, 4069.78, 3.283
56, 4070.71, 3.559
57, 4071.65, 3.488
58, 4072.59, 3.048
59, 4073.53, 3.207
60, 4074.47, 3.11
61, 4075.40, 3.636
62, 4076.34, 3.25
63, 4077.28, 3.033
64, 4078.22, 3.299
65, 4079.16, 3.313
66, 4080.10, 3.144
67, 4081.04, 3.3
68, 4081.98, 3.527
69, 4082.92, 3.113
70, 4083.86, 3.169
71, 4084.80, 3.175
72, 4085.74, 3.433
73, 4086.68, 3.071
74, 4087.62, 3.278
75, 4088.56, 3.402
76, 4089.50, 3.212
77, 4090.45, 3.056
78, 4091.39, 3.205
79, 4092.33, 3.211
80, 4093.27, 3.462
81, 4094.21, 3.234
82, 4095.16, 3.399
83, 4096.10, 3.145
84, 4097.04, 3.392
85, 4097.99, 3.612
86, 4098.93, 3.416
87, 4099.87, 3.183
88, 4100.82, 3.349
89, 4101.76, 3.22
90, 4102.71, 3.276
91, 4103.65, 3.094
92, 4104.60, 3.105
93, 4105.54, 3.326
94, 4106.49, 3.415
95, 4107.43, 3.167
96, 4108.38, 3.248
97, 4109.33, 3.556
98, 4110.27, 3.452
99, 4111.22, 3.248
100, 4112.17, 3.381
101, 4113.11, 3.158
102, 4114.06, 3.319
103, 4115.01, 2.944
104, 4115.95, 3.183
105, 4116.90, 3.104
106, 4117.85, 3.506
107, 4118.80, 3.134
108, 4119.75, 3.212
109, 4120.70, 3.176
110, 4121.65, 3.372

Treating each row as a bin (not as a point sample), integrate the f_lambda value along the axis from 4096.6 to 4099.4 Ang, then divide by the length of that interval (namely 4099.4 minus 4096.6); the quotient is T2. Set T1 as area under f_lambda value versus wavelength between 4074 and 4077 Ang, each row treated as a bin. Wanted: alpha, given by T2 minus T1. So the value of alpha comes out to -6.5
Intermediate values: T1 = 10.0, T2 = 3.47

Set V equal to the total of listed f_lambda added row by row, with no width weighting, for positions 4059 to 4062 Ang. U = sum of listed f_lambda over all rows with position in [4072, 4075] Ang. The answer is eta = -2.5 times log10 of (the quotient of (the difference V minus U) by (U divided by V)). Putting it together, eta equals 0.7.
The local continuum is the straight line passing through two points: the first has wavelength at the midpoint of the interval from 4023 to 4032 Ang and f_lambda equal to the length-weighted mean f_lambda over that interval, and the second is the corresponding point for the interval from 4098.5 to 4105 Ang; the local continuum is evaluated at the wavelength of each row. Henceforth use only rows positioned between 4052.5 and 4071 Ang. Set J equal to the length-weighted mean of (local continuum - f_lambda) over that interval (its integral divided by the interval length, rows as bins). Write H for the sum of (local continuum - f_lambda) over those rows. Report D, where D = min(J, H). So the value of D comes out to -2.2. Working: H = -2.2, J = -0.11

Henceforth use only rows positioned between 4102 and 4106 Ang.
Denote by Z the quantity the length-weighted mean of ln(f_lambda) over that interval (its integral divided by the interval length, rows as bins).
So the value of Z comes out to 1.16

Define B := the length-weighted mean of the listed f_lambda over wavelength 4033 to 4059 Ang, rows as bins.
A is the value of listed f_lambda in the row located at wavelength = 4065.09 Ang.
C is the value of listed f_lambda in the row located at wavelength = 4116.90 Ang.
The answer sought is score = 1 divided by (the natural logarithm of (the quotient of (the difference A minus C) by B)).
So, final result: -0.48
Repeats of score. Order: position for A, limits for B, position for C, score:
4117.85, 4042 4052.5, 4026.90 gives -0.25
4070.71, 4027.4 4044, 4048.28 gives -0.47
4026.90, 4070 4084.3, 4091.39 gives -0.38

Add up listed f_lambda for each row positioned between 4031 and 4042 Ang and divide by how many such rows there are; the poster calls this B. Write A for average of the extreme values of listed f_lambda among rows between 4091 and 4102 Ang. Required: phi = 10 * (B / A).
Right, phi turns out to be 9.6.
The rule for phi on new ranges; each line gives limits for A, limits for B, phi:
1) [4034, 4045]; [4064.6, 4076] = 10.1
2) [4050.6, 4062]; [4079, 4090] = 9.9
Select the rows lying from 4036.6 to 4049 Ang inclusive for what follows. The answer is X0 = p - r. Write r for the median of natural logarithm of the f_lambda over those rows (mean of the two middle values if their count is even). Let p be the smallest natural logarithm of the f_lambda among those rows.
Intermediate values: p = 1.11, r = 1.17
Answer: -0.068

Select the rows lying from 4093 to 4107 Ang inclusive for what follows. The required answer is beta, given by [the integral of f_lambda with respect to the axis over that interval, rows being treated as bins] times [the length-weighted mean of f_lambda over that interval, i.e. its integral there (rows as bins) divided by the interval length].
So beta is 153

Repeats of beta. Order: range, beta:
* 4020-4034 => 144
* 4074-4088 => 149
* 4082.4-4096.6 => 149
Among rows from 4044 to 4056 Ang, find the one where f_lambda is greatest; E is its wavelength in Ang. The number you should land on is 4055.74 Ang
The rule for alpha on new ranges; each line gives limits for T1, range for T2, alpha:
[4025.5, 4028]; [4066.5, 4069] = -4.8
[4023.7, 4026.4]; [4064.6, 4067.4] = -5.1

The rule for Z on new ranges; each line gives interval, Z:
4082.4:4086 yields 1.17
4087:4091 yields 1.17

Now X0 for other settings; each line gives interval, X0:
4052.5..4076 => -0.081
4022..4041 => -0.113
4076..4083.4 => -0.077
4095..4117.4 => -0.103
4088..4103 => -0.063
